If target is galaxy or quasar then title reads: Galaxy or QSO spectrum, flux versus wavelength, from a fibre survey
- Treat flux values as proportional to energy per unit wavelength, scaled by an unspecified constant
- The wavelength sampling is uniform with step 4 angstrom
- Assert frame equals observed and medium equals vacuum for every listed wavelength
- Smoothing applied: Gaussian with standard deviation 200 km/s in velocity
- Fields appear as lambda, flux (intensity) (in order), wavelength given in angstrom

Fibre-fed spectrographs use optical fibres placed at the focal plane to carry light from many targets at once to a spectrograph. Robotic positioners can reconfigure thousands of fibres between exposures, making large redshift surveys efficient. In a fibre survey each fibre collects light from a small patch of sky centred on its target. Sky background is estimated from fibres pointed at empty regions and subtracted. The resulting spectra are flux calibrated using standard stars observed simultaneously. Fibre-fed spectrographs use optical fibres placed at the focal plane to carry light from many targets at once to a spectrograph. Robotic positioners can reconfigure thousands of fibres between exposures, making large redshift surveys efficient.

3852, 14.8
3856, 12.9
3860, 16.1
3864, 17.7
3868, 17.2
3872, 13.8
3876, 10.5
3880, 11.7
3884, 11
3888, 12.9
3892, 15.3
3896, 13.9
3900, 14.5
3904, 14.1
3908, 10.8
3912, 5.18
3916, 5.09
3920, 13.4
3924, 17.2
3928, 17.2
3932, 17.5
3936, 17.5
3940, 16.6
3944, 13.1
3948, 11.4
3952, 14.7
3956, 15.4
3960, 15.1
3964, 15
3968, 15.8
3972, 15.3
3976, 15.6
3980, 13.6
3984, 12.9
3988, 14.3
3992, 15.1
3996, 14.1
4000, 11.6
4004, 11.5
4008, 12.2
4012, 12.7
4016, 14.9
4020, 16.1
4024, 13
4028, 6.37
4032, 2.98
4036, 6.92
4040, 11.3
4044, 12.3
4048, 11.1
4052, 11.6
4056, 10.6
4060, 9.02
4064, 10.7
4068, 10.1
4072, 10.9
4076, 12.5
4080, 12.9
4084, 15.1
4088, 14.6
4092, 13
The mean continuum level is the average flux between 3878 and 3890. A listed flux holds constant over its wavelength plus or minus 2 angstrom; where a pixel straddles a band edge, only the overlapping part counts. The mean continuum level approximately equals 11.9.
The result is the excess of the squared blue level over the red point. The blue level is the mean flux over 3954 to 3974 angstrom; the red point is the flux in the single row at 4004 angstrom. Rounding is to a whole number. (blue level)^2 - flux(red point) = 223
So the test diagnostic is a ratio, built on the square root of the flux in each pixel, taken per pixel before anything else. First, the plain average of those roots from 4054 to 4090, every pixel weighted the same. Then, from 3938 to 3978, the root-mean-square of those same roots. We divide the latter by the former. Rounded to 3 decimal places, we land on 1.123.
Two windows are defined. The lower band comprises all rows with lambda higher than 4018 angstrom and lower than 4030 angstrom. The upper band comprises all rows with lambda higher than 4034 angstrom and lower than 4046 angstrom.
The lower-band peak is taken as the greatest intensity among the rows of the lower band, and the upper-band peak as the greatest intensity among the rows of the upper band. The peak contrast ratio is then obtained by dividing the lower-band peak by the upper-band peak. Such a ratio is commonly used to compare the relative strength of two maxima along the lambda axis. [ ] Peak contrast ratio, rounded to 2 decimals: 1.31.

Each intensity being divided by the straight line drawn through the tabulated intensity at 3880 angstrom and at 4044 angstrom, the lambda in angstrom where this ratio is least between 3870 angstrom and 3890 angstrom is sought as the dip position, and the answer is 3876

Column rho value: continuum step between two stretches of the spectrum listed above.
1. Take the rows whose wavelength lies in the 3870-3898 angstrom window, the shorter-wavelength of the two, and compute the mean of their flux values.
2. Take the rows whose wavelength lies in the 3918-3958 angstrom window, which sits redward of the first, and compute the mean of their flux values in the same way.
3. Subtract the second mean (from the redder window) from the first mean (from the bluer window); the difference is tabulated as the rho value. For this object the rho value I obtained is -3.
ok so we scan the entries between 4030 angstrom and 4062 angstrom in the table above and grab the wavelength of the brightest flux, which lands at 4044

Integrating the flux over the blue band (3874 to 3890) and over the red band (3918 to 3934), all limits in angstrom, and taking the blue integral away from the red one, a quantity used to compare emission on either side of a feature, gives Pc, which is 77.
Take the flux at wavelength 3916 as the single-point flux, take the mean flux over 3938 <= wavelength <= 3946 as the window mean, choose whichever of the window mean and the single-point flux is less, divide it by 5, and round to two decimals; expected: 1.02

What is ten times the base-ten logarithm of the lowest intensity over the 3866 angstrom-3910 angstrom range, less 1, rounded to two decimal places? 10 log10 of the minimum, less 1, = 9.21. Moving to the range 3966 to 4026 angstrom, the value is 9.61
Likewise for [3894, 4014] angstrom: 6.07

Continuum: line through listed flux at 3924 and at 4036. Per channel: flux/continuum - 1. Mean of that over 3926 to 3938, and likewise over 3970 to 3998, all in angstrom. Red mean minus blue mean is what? 0.18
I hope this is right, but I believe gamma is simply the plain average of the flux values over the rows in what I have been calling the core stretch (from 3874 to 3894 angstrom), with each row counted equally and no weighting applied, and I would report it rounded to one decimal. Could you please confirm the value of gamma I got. 12.3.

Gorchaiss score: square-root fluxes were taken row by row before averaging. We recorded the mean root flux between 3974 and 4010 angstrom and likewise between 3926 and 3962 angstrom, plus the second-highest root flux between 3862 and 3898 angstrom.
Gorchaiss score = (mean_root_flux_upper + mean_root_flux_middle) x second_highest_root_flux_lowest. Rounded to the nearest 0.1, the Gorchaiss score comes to 31.4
